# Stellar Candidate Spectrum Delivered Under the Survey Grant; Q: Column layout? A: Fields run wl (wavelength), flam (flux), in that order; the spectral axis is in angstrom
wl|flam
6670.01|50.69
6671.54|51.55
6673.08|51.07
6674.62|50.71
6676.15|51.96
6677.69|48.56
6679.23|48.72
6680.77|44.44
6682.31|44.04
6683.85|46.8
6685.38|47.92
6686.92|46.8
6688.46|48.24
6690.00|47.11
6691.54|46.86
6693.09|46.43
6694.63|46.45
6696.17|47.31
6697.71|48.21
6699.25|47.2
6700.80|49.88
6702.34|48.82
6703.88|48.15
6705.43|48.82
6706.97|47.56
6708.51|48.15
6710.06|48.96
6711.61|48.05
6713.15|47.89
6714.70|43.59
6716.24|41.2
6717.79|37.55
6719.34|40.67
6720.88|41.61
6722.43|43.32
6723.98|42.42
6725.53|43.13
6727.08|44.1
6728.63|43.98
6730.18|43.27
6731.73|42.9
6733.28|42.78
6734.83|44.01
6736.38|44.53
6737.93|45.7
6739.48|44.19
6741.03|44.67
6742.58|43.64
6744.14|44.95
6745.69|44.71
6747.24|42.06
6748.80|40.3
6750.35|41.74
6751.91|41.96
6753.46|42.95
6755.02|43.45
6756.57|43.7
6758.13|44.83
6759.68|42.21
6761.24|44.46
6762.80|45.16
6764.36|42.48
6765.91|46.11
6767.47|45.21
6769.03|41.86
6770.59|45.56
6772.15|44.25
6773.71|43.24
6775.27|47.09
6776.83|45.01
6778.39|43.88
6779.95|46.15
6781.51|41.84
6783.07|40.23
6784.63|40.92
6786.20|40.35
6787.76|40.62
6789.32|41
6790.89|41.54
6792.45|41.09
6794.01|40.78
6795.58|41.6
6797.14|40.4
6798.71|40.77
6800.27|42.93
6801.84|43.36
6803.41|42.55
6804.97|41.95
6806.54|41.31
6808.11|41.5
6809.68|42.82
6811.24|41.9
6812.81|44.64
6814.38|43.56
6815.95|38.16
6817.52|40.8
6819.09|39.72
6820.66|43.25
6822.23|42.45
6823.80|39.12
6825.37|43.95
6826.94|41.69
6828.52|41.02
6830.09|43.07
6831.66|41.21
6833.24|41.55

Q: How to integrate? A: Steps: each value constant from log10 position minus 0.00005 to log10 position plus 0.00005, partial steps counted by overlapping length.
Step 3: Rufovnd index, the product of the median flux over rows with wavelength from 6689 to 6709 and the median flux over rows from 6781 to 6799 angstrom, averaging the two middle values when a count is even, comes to 1943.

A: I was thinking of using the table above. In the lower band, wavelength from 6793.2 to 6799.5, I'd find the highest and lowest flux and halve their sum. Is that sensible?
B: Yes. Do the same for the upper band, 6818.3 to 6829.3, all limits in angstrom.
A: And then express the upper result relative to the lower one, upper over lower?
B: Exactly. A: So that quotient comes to 1.01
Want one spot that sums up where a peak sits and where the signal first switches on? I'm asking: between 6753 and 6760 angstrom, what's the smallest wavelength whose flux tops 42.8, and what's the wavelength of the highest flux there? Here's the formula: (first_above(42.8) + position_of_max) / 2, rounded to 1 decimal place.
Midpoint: 6755.8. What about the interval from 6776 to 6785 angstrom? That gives 6778.4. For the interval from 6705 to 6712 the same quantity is 6707.7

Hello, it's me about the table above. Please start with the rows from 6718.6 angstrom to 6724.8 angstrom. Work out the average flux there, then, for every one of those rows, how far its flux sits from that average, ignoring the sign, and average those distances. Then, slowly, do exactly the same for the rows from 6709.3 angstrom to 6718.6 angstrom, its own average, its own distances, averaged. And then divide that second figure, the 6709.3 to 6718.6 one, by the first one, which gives 4.3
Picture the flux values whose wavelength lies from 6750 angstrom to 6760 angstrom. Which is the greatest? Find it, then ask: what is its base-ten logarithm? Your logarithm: 1.65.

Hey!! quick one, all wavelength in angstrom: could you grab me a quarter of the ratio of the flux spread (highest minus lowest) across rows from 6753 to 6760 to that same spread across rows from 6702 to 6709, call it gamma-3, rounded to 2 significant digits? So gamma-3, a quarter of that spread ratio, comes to 0.52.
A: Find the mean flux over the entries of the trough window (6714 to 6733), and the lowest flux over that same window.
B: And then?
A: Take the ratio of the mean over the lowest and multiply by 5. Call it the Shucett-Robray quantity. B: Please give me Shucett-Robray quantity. 5.63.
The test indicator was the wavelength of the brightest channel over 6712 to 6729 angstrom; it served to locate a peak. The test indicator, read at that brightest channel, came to 6713.15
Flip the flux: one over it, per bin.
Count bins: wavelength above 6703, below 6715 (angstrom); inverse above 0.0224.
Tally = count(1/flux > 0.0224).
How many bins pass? 1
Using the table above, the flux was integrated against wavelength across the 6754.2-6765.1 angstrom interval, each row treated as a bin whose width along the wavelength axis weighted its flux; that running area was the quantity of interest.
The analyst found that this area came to 477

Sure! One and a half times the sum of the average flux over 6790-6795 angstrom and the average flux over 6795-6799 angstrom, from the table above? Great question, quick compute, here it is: 123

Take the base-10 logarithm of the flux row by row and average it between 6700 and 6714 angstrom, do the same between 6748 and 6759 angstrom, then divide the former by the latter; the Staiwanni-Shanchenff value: 1.03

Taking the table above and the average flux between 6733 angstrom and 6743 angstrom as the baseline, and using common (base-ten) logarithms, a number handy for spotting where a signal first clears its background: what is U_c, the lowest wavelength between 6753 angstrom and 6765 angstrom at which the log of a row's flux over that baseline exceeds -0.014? 6753.46 angstrom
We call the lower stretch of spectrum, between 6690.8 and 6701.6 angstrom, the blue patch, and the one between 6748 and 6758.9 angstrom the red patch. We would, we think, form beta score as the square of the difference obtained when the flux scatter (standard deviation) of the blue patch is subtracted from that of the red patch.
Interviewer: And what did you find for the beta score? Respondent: 0.1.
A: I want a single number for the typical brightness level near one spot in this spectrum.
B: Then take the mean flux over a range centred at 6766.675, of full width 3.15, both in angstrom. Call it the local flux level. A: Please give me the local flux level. 45.7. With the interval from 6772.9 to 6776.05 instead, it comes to 45.2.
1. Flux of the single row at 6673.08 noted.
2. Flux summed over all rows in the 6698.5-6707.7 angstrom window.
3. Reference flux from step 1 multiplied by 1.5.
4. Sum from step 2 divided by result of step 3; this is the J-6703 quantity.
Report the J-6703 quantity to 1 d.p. 3.8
